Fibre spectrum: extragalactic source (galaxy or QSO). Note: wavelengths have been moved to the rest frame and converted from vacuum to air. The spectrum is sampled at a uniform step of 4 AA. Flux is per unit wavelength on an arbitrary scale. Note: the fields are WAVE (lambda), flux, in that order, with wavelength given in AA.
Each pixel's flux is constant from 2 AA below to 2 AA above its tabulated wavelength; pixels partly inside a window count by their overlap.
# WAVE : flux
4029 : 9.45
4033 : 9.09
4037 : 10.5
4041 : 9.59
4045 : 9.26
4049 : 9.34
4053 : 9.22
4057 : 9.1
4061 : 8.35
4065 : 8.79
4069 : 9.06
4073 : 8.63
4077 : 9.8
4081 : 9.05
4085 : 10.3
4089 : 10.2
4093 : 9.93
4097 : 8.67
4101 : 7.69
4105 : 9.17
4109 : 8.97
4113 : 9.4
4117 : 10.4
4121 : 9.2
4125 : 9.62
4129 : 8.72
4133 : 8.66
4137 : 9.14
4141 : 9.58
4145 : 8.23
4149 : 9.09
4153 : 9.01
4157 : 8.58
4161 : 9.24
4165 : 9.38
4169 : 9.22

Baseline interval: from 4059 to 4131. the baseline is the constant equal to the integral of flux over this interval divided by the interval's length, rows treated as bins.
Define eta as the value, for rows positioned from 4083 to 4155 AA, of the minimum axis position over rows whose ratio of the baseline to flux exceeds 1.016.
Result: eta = 4097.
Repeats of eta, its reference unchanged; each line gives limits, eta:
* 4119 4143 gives 4129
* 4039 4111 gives 4061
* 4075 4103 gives 4081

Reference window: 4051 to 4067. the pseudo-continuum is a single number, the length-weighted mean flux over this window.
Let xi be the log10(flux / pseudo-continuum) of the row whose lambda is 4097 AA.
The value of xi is -0.010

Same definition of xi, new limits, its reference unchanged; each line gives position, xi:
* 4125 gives 0.035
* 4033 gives 0.011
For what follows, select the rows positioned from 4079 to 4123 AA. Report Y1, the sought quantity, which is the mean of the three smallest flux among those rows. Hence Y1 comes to 8.44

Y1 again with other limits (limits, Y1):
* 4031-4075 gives 8.59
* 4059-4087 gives 8.59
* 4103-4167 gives 8.49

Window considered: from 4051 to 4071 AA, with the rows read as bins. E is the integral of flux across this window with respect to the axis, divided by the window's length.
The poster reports 8.9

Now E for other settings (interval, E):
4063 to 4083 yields 9.1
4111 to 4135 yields 9.3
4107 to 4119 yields 9.6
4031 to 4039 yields 9.8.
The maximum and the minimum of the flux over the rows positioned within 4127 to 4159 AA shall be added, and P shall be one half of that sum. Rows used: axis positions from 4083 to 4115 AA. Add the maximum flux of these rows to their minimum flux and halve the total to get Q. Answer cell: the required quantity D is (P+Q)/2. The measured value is 8.95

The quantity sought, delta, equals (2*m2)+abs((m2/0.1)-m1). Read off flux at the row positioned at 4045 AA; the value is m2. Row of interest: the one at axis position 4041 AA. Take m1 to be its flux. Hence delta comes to 102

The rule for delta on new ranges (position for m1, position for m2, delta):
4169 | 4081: 99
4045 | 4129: 95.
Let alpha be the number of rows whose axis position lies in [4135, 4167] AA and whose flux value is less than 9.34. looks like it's 6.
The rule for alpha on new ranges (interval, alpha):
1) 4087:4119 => 4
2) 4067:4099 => 4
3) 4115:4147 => 5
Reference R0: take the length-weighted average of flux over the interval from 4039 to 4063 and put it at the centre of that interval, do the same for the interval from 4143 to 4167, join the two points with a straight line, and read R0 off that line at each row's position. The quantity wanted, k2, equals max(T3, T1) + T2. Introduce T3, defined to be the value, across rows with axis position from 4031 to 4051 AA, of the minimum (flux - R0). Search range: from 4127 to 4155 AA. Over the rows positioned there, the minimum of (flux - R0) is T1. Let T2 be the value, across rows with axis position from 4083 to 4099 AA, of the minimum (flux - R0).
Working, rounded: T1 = -0.71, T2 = -0.4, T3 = -0.09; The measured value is -0.5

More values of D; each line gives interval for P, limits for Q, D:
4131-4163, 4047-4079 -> 8.99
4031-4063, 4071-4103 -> 9.21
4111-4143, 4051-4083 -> 9.30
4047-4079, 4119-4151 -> 9.00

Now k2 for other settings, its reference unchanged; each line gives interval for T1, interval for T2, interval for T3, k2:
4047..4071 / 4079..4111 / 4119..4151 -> -2.1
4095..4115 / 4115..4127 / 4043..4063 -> -0.6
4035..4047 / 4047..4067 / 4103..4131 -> -0.7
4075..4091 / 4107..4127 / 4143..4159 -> -0.1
